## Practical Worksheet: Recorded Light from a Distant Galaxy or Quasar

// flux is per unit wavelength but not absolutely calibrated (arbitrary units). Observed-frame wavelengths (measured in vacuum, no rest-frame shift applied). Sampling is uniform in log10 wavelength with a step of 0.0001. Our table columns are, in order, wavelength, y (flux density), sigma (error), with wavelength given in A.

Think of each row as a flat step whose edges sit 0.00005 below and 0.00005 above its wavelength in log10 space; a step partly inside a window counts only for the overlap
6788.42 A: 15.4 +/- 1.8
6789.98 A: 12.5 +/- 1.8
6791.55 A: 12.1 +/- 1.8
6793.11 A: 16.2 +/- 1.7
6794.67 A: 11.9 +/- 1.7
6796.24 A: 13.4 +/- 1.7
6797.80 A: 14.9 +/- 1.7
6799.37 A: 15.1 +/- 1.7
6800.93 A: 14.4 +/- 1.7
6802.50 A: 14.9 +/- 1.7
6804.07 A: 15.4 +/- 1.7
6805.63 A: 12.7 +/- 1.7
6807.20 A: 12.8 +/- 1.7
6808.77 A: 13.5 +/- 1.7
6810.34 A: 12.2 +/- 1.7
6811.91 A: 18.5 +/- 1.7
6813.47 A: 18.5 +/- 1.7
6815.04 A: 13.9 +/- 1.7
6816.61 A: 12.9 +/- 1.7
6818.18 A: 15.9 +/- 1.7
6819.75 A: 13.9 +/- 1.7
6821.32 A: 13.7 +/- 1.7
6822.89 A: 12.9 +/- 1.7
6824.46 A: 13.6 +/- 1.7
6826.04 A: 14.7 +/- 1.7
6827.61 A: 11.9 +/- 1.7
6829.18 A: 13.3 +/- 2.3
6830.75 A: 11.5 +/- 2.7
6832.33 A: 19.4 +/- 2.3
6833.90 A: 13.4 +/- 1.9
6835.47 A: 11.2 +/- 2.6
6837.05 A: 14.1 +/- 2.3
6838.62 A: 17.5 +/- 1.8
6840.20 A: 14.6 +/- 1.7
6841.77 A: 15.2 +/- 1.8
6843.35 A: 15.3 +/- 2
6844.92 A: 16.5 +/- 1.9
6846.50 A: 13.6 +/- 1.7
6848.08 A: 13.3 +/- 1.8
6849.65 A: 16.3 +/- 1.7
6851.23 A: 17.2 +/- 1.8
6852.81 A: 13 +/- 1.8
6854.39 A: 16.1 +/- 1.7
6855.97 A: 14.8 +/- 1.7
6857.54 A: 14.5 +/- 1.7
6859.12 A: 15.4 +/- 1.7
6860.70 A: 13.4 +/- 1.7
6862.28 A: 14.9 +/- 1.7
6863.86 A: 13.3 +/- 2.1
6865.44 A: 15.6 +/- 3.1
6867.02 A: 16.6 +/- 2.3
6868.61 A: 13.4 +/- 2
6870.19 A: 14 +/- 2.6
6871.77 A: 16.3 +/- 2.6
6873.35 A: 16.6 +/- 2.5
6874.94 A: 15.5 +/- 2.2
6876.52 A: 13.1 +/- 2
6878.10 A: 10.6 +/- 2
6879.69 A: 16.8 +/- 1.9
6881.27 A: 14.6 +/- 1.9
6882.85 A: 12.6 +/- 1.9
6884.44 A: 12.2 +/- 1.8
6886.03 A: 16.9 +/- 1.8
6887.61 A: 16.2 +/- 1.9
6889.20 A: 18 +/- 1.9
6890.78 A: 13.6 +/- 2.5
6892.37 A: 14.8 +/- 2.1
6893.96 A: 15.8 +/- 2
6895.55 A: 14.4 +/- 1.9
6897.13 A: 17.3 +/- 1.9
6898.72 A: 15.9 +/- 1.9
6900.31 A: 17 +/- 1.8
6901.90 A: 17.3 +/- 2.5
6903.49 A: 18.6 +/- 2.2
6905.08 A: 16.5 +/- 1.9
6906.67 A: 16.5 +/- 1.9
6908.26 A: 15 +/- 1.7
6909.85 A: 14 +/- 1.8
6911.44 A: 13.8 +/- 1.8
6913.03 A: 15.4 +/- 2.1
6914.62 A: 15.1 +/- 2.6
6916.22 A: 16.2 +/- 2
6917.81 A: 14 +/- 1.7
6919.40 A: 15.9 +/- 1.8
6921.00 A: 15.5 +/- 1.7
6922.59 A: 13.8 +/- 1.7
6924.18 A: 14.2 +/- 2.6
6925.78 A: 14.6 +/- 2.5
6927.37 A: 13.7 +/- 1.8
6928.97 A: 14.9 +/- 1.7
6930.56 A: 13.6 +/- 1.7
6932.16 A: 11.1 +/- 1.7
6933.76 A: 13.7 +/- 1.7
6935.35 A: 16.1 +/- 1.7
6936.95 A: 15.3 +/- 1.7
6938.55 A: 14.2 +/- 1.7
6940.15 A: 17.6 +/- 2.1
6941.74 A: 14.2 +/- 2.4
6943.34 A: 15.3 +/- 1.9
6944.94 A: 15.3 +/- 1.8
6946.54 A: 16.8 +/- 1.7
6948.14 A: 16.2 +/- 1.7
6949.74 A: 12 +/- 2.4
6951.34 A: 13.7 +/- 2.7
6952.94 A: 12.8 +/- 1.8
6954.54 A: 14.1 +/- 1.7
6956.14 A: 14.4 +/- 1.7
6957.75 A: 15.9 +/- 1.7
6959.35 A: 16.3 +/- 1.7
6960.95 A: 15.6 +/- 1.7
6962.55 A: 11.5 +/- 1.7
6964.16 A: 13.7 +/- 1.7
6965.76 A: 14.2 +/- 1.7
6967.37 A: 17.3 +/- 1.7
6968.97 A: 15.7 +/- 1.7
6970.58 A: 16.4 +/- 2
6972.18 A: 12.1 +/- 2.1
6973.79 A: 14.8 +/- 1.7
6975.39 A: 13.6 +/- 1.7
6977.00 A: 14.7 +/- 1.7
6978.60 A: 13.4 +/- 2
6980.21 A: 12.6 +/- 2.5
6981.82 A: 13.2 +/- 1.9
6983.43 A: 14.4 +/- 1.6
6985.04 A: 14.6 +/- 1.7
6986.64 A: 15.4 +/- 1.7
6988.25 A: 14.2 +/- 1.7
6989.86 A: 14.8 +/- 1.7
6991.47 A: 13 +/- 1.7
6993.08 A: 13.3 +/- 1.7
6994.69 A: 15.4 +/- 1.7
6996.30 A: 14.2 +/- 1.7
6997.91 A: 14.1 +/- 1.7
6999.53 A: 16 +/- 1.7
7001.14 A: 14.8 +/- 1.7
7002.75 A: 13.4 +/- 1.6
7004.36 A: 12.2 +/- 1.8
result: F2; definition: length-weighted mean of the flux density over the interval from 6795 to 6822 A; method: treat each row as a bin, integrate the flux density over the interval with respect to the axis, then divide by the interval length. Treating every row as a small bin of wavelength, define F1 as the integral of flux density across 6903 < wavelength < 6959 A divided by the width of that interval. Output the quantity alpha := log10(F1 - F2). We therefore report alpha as -0.4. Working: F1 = 14.8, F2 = 14.5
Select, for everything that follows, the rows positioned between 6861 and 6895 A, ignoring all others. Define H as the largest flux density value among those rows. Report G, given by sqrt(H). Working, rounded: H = 18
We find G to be 4.24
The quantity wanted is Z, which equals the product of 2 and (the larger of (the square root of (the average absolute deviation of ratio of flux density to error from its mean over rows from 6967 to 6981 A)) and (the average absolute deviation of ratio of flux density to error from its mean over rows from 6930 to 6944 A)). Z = 2.3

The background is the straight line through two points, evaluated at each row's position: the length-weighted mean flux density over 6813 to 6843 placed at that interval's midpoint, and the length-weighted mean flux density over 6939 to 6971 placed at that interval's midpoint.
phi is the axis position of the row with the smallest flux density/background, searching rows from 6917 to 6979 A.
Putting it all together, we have 6932.16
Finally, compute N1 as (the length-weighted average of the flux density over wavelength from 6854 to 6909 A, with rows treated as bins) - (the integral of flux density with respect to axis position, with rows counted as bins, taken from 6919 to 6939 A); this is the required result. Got -271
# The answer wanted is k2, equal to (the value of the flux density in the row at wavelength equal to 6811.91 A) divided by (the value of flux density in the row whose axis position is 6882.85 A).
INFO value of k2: 1.5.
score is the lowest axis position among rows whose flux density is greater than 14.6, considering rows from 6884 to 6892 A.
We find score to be 6886.03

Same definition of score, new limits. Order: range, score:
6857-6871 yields 6859.12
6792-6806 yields 6793.11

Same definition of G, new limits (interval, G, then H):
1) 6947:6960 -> 4.04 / 16.3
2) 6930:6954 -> 4.20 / 17.6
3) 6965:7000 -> 4.16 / 17.3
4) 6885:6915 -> 4.31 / 18.6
